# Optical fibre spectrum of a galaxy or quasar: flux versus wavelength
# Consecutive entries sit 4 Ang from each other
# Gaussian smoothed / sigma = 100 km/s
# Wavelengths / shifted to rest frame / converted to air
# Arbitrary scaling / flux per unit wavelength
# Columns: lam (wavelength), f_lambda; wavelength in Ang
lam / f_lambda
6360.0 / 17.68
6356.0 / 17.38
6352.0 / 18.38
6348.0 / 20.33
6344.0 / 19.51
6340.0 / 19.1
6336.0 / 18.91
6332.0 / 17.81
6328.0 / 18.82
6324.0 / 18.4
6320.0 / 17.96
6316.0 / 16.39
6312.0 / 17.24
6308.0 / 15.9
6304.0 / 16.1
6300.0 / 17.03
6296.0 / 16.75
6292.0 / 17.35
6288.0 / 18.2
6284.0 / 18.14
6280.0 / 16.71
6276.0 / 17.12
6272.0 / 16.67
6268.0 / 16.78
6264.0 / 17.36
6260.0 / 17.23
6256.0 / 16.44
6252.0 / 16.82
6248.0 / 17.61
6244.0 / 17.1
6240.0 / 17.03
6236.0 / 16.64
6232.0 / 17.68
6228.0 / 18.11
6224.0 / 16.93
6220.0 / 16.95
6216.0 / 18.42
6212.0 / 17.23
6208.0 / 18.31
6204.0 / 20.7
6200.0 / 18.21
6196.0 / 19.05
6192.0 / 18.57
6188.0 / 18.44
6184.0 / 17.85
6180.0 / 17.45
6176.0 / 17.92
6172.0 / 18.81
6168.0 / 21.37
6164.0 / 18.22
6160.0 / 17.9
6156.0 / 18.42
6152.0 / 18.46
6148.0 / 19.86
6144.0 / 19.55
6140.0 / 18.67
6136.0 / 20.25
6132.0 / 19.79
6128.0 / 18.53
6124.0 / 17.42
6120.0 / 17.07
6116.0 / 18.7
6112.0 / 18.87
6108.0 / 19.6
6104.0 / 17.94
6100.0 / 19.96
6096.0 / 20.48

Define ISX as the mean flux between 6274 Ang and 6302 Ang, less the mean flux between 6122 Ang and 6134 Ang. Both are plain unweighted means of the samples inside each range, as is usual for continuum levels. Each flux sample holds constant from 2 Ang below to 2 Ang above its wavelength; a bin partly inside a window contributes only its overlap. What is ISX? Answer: -1.3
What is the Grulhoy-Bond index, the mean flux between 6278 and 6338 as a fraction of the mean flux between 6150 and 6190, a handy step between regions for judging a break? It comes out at 0.94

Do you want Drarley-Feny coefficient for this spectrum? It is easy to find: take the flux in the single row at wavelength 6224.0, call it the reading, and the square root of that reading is 4.11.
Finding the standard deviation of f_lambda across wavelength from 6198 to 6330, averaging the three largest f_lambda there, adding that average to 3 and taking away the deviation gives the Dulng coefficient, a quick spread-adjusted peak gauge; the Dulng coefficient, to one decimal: 21.4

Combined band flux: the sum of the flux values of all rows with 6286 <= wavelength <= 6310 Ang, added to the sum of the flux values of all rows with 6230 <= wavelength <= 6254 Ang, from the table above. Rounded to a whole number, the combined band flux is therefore 204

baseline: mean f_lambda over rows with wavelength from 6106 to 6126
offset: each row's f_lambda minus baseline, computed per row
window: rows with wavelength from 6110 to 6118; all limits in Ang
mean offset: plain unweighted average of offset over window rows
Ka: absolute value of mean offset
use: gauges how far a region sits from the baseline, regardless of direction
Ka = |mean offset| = 0.5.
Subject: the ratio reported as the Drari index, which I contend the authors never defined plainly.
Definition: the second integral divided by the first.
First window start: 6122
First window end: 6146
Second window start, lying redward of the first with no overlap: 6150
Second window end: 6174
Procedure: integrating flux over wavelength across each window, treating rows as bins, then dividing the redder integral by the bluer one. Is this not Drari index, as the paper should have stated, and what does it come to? 0.99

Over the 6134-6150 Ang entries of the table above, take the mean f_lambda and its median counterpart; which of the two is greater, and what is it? 19.7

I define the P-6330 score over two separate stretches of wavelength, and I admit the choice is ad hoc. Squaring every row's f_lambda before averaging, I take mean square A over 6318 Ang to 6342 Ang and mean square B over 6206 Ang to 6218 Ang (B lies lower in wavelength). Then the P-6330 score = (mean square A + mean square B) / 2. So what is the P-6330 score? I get 333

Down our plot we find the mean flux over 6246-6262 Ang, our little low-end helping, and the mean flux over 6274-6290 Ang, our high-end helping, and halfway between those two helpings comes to 17.3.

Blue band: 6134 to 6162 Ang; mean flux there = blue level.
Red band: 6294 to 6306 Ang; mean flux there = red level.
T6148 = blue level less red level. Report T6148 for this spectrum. 2.4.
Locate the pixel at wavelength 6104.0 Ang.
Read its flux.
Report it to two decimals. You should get 17.94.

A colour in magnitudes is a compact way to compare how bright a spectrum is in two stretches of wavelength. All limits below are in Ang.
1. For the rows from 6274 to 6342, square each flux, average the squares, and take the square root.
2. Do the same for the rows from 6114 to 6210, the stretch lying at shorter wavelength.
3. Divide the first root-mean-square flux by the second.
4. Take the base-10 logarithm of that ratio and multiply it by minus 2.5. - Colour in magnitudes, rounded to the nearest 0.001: 0.072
